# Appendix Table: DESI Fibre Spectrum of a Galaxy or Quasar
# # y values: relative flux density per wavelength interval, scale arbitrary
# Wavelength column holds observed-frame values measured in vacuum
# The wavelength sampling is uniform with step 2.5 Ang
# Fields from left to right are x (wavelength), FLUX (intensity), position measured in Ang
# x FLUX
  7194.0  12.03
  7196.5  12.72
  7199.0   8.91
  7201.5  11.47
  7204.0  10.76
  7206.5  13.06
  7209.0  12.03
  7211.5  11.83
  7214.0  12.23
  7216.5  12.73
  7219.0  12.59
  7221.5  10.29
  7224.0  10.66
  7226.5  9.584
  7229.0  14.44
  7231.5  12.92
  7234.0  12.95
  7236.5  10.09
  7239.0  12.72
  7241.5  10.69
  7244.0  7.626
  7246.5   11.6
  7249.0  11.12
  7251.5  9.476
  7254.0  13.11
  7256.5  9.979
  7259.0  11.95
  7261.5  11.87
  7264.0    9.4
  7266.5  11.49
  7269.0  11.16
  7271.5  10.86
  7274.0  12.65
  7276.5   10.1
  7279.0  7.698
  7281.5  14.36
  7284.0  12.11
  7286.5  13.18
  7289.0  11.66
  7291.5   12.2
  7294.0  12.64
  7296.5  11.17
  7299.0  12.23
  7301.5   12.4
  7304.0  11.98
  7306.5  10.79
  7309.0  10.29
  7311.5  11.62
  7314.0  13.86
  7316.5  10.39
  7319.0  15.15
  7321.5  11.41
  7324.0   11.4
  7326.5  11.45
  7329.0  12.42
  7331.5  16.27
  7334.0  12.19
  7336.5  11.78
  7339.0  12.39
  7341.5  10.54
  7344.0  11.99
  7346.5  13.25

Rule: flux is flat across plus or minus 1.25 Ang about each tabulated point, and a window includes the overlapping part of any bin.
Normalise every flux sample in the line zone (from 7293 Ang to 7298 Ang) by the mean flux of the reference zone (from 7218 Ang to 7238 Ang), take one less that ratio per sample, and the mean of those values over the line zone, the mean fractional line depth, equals -0.02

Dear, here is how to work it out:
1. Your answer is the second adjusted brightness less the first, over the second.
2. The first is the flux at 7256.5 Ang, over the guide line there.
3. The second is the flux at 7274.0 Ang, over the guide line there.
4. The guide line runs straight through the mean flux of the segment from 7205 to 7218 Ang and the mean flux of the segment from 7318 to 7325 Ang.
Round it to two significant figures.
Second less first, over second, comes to 0.21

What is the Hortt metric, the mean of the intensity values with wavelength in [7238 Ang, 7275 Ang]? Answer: 11.0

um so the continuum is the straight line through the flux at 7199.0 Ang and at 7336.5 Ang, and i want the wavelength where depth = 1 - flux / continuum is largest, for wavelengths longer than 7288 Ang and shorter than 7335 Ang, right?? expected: 7316.5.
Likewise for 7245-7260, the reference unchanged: 7251.5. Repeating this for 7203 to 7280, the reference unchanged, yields 7279.0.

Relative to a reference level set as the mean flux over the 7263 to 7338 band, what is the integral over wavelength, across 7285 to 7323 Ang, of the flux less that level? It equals 7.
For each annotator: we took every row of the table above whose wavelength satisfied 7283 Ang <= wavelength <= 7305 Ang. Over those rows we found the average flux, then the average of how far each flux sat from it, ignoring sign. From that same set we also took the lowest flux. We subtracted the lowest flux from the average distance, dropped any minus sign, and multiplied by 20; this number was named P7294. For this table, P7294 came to 215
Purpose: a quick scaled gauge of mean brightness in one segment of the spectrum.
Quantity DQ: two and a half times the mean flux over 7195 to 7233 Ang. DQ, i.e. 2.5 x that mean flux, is 29.4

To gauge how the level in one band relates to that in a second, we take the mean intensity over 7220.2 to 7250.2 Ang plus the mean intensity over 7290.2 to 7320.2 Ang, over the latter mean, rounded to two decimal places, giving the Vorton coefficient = 1.93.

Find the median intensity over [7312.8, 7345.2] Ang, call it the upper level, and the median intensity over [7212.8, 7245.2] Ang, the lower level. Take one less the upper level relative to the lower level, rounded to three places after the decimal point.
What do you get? 0.020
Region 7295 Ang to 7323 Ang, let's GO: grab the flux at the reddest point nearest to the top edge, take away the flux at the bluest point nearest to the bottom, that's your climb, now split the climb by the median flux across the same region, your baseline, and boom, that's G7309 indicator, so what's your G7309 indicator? 0.021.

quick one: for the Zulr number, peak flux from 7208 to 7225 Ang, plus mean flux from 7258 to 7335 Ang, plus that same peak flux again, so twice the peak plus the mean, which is 37.3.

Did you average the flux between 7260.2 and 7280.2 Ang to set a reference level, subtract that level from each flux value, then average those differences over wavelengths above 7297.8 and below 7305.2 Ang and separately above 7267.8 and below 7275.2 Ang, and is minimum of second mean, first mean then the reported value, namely 0.9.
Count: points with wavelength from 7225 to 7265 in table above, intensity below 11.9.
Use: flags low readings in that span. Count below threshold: 10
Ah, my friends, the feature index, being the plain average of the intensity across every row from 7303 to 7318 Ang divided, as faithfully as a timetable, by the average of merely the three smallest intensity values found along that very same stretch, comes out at 1.10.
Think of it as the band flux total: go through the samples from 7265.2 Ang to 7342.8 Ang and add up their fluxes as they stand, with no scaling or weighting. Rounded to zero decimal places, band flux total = 370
